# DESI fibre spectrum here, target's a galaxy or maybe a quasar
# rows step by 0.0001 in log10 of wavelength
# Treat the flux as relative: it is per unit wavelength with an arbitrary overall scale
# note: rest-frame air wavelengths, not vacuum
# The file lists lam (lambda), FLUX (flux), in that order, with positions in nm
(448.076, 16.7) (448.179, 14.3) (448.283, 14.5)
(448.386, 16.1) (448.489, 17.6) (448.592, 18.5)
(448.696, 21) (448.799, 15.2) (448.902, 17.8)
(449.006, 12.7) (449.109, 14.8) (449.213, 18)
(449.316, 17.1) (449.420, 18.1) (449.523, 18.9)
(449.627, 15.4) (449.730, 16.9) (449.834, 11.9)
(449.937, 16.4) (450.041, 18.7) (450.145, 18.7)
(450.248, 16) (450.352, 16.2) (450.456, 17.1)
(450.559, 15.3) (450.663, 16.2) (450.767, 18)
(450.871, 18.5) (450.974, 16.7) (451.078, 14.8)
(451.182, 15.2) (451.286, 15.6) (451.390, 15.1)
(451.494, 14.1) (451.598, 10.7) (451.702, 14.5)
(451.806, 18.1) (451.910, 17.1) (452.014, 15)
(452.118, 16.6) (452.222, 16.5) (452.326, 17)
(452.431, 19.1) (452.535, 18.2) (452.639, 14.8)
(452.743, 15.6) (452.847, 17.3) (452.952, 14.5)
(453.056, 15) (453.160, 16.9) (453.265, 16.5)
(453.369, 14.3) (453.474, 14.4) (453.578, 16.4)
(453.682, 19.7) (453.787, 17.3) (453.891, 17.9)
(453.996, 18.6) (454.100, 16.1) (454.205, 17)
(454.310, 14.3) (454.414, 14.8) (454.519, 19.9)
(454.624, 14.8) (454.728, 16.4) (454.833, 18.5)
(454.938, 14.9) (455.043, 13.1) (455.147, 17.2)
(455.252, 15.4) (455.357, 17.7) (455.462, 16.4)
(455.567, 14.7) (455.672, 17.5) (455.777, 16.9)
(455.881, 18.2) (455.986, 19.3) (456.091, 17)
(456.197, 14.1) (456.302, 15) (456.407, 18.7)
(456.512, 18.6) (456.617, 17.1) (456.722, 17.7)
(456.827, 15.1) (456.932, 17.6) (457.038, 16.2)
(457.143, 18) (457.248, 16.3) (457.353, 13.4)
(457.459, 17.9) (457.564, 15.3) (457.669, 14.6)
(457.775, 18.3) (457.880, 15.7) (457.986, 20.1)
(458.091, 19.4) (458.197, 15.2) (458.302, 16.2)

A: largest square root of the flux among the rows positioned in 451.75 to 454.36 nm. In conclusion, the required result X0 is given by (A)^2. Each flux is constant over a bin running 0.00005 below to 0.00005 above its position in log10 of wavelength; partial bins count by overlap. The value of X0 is 19.7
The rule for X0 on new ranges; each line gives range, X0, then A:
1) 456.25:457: 18.7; 4.32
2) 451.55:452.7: 19.1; 4.37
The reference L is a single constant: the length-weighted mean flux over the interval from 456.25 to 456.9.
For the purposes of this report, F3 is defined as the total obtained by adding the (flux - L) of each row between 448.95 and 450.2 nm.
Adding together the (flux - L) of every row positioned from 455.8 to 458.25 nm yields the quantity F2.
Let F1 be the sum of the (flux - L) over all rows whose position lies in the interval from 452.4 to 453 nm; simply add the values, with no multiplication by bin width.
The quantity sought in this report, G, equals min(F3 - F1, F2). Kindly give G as -4.3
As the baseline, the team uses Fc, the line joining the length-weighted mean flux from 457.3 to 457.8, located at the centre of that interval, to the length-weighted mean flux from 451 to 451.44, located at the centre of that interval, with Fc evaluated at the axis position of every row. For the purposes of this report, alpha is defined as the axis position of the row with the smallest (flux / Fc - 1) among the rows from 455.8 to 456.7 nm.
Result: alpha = 456.197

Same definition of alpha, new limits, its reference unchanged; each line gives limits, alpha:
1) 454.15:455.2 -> 455.043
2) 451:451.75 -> 451.598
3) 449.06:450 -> 449.834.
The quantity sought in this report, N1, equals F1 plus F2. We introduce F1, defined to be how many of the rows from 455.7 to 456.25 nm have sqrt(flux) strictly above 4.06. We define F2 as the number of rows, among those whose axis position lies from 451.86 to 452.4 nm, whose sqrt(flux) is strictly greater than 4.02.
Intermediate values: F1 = 4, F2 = 4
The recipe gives 8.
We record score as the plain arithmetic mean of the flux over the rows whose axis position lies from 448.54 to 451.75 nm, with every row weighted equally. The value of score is 16.3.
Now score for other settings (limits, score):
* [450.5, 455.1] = 16.2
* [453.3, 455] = 16.6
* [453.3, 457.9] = 16.6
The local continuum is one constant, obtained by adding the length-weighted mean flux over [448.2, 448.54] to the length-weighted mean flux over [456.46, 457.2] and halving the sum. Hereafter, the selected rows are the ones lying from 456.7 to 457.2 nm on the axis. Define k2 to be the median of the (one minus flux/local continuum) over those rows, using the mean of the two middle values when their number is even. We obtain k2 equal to -0.06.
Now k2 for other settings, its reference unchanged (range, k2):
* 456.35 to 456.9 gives -0.07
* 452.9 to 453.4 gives 0.09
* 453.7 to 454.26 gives -0.05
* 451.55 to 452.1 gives 0.09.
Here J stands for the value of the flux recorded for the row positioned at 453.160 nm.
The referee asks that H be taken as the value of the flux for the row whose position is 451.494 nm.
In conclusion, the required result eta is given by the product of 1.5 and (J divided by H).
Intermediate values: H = 14.1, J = 16.9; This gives 1.80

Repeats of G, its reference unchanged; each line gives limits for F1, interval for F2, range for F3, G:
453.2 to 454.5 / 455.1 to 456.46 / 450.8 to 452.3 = -12.9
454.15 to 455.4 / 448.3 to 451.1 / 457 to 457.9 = -8.4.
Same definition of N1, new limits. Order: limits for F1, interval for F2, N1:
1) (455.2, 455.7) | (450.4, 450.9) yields 6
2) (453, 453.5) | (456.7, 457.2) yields 6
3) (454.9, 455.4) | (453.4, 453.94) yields 6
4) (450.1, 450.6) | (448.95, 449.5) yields 5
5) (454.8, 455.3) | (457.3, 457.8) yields 4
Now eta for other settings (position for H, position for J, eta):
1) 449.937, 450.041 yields 1.71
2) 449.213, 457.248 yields 1.36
